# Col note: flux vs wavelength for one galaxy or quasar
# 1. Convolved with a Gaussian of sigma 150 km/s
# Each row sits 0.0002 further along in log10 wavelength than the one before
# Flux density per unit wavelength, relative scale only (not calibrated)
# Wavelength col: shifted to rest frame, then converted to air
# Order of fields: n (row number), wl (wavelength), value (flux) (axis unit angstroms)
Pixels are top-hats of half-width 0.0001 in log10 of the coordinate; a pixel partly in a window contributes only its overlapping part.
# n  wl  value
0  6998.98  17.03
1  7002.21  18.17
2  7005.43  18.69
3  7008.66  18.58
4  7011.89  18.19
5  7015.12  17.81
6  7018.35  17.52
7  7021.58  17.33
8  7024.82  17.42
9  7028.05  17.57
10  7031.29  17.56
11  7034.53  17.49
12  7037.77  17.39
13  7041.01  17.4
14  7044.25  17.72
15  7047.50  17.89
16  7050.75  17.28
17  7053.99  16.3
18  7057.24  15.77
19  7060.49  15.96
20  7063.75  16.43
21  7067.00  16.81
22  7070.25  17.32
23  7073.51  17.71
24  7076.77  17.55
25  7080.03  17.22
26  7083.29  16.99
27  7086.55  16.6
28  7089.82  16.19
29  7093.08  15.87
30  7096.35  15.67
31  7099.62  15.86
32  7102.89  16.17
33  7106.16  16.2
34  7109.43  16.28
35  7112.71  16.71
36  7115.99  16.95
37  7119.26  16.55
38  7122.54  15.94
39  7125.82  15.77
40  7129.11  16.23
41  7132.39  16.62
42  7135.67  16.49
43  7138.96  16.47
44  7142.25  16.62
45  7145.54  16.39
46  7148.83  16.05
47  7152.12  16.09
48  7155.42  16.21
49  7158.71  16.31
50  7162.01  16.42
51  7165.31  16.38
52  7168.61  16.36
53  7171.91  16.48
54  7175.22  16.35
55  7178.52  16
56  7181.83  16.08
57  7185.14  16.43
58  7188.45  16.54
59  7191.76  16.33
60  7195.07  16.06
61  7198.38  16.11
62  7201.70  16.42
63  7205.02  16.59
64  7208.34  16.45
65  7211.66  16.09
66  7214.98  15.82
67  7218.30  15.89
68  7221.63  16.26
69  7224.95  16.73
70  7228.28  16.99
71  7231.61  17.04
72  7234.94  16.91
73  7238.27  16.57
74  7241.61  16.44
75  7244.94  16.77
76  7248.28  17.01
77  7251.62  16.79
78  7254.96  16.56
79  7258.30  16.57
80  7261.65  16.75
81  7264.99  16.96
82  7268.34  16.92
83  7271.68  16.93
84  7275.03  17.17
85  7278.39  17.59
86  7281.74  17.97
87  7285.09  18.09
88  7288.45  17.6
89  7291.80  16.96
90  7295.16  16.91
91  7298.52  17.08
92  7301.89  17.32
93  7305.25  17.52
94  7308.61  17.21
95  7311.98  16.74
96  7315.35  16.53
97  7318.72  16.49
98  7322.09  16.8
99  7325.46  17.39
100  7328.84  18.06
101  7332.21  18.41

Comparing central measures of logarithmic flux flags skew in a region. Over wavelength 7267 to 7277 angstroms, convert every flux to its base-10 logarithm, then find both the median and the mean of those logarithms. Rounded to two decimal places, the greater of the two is 1.23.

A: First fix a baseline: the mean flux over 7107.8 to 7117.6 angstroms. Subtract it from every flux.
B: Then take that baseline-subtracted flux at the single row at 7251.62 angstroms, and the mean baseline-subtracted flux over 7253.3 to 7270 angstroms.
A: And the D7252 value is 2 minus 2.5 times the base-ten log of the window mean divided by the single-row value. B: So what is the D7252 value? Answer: 2.3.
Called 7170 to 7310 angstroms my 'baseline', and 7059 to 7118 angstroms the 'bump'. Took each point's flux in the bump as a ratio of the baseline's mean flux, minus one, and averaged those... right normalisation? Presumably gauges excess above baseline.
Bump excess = -0.010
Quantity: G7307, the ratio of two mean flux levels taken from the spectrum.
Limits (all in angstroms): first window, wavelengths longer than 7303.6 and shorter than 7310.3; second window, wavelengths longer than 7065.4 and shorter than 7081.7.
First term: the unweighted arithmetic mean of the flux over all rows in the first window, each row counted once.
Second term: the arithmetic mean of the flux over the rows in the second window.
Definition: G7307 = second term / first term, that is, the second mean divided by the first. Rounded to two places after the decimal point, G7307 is 1.00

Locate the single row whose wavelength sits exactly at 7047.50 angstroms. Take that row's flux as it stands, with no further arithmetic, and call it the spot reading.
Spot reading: 17.89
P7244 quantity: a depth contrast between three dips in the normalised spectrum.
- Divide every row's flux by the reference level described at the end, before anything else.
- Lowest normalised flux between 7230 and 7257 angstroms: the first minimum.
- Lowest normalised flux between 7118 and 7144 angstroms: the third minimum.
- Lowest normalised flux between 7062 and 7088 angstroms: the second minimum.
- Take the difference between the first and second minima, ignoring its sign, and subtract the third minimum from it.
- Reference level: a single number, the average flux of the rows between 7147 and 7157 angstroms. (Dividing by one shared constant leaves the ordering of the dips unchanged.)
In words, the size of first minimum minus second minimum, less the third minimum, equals -0.978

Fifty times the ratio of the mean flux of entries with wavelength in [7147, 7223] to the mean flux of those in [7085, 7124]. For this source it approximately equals 50.0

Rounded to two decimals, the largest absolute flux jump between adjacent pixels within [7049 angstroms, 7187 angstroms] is 0.98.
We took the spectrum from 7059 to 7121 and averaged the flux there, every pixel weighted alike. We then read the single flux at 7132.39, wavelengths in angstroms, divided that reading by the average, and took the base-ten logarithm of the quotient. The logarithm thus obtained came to 0.0010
